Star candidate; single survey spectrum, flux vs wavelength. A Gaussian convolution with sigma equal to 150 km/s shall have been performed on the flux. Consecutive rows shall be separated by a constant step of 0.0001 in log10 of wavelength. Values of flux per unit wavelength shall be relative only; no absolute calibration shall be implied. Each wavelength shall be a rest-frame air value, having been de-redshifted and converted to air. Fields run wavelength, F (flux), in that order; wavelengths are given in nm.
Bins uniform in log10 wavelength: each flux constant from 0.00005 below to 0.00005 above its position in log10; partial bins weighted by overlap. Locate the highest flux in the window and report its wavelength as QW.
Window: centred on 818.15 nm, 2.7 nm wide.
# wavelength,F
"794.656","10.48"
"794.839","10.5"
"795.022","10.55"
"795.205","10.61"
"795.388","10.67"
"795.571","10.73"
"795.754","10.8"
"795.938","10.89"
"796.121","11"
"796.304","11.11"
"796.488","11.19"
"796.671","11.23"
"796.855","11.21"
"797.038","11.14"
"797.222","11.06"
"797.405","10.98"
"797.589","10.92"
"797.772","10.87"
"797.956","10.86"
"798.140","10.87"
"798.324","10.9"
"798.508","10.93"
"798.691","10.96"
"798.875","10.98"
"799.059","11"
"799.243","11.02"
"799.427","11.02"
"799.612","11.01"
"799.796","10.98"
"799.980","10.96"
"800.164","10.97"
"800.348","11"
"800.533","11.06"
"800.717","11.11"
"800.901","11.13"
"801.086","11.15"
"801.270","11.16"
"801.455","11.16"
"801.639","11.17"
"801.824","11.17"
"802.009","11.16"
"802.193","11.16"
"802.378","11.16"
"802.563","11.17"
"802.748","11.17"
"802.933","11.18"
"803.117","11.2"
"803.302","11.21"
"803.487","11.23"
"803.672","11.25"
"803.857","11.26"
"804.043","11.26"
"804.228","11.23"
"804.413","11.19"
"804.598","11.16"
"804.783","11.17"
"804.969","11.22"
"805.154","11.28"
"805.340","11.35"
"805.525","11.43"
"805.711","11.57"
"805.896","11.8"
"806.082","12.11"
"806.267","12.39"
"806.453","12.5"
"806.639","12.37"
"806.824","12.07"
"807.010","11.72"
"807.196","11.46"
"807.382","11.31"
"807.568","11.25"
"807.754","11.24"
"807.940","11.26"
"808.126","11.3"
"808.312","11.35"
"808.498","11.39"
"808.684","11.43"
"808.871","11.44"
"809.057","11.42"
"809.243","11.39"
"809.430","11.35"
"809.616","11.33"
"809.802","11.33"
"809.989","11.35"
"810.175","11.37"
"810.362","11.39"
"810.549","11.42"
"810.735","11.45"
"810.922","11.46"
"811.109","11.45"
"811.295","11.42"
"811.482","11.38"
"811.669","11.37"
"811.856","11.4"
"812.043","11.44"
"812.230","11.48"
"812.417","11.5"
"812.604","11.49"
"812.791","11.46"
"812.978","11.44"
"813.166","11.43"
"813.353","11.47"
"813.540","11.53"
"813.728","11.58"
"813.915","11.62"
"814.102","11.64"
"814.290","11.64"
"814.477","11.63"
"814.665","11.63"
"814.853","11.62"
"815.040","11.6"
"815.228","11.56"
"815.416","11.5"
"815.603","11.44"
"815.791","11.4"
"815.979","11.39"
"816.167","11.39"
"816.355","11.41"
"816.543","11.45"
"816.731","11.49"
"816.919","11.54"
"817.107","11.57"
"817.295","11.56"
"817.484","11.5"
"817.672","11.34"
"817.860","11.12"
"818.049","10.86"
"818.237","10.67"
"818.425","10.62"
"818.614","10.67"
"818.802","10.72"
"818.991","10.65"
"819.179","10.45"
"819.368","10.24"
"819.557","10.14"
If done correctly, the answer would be 817.107 nm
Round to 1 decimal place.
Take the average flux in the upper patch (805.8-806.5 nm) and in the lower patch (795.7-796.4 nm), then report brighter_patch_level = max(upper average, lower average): 12.2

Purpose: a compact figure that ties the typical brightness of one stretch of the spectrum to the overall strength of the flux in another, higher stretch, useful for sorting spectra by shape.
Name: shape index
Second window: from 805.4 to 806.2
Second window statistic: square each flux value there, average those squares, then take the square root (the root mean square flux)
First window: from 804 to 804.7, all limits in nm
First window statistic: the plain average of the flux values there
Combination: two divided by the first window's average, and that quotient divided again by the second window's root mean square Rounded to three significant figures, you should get 0.0152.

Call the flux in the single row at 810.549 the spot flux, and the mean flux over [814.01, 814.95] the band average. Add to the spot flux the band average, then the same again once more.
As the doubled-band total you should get 34.7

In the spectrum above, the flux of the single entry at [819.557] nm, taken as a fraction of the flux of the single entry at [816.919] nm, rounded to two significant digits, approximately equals 0.88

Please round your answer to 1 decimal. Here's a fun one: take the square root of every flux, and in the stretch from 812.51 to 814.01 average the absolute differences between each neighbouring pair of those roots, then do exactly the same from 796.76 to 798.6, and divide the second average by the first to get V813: 1.3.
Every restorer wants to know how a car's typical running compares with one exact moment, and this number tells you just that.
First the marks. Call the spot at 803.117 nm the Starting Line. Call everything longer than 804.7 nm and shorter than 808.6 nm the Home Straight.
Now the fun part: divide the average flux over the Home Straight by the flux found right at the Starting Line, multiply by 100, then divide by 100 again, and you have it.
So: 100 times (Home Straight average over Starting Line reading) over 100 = 1.035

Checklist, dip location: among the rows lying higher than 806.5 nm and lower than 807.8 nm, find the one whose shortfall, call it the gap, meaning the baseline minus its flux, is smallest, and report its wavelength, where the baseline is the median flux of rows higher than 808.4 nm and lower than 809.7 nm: 806.639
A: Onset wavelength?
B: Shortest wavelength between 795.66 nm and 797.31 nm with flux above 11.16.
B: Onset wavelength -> 796.488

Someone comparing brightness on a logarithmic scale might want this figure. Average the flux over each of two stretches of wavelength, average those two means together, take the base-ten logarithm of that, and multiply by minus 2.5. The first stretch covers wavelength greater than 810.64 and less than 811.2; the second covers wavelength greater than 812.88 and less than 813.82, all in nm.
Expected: -2.649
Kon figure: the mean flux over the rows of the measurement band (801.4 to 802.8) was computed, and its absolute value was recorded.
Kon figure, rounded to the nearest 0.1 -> 11.2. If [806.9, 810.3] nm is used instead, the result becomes 11.4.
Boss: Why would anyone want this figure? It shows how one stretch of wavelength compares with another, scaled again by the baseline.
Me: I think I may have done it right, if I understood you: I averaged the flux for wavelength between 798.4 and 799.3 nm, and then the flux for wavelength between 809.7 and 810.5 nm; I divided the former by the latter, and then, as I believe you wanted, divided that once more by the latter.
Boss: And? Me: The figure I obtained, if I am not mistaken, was 0.085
